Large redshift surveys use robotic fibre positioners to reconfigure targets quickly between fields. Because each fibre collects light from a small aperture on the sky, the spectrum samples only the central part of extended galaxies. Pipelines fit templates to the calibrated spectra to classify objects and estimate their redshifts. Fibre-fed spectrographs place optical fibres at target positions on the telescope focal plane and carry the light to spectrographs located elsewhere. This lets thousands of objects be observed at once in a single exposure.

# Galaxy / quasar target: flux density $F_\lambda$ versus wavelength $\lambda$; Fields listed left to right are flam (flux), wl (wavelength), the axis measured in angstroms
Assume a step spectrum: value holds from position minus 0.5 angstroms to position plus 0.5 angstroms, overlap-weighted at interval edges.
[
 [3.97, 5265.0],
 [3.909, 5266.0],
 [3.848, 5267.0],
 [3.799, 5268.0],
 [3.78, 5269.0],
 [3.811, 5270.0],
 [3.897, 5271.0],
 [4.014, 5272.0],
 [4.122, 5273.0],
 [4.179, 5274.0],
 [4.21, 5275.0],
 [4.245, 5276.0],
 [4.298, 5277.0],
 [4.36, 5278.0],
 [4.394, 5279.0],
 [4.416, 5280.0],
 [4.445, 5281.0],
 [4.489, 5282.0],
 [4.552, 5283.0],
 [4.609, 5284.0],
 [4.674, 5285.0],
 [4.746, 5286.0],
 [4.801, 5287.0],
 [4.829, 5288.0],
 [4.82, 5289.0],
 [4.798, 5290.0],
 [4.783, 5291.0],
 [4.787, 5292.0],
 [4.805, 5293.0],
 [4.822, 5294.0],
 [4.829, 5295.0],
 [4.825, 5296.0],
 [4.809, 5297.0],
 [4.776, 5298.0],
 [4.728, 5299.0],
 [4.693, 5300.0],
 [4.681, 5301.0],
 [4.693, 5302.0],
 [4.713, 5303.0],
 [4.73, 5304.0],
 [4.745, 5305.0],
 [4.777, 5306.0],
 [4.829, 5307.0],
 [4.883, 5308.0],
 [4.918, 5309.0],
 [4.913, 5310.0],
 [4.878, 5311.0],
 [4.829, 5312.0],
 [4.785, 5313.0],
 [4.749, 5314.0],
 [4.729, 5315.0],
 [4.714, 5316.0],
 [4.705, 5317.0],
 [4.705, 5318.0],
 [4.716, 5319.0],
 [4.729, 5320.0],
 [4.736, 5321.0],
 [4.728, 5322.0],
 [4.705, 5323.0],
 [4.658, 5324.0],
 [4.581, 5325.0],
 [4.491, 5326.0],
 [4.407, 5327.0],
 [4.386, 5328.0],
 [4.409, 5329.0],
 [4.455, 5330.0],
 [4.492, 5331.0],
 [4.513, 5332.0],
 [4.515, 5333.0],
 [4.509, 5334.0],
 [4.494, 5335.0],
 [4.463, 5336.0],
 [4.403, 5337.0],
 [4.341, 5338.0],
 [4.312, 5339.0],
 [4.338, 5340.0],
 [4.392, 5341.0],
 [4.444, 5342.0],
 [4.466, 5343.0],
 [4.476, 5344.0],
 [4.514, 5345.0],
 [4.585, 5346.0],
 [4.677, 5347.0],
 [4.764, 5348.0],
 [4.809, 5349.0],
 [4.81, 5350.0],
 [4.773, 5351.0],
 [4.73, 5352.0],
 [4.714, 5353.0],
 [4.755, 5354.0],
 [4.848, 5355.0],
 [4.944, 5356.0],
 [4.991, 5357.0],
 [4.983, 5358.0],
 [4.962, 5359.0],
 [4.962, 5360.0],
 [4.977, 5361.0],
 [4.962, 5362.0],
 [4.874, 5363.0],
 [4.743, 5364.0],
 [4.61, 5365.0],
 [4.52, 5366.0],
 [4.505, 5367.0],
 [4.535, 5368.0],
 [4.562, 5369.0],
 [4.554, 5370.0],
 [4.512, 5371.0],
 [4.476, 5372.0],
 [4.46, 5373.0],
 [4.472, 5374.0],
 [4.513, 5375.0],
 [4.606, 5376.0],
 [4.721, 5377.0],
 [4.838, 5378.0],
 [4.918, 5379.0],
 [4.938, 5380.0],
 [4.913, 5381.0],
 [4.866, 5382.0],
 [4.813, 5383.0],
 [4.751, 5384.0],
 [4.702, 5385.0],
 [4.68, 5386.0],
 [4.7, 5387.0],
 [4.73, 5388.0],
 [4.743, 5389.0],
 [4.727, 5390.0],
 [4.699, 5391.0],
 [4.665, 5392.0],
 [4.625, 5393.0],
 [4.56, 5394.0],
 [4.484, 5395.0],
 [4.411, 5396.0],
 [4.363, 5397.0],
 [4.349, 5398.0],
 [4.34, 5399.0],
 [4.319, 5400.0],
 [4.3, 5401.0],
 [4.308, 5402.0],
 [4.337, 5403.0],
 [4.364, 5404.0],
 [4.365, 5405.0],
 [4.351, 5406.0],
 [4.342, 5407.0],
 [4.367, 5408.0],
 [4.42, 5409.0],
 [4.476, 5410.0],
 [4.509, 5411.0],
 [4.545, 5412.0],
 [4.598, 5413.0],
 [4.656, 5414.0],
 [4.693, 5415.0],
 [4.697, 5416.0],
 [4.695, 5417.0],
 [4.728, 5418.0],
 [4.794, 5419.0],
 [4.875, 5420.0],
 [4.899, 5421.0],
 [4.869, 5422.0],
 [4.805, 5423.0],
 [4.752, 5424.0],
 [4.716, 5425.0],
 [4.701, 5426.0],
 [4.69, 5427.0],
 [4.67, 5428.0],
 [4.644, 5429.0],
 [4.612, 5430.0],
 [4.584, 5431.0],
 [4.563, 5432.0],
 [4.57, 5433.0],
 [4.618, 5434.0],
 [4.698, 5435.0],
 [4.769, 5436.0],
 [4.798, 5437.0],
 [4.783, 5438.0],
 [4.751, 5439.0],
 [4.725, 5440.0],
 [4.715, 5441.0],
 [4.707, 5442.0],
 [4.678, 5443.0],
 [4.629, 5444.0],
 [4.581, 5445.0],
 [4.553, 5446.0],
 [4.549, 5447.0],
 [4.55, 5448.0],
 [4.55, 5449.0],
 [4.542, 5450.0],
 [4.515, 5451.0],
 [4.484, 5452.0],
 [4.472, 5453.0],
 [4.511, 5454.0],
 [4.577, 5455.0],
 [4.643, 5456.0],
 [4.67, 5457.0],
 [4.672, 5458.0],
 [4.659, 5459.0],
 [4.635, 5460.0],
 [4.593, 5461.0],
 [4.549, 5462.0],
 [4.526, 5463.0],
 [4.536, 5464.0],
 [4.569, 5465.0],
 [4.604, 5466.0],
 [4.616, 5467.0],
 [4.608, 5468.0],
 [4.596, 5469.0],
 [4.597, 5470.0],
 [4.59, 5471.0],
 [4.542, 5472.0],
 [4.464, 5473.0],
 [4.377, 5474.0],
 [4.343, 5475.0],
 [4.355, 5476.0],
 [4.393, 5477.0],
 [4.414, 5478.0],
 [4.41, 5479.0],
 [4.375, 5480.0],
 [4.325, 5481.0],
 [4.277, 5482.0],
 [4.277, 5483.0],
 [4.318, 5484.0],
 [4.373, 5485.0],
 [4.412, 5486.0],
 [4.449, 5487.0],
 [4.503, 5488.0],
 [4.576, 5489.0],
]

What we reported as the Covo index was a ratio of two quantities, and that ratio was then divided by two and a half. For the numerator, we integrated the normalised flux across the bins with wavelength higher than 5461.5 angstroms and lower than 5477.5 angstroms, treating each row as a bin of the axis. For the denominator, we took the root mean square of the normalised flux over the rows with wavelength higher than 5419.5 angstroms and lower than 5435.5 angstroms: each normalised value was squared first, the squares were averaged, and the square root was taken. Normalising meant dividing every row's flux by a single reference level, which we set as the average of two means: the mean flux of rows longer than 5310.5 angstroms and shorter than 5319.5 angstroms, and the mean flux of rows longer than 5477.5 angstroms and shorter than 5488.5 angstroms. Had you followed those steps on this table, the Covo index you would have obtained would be 6.14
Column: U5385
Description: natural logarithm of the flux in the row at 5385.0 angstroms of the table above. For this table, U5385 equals 1.55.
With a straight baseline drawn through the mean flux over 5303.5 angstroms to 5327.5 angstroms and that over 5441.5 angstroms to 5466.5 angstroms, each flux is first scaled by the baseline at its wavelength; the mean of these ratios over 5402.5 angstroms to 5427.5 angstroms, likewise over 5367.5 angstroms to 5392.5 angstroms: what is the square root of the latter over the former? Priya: 1.004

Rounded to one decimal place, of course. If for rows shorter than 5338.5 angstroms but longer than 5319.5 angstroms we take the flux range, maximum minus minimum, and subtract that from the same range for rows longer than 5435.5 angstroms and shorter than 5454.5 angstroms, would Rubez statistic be -0.1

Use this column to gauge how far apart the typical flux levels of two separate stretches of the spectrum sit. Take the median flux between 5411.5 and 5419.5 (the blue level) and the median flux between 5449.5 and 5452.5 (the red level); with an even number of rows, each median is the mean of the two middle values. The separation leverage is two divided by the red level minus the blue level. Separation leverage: -11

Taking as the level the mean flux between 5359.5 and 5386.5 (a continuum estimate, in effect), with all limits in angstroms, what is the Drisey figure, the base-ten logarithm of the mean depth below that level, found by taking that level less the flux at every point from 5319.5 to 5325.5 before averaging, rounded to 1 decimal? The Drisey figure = -1.9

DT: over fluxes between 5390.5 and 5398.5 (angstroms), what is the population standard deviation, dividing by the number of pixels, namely 0.129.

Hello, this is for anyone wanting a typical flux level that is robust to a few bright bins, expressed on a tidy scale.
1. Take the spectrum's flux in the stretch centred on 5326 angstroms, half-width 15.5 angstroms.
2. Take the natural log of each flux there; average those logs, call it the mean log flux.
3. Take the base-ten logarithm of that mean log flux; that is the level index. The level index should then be 0.182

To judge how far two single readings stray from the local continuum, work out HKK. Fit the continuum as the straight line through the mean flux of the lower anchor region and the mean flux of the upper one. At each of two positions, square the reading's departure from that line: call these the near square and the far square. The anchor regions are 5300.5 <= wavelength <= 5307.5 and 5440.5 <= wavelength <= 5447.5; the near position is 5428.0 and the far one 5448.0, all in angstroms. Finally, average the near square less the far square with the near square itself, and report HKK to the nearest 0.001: -0.002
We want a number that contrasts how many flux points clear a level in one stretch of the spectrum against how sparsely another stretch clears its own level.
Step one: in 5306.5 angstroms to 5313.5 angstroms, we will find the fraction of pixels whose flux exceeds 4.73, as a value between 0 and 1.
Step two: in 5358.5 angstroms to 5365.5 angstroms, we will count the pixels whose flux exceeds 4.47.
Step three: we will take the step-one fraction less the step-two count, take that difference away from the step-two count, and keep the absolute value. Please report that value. 13.0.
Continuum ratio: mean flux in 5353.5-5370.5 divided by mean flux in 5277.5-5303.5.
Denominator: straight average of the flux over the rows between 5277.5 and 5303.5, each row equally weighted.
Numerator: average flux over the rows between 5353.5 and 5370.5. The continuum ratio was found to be 1.02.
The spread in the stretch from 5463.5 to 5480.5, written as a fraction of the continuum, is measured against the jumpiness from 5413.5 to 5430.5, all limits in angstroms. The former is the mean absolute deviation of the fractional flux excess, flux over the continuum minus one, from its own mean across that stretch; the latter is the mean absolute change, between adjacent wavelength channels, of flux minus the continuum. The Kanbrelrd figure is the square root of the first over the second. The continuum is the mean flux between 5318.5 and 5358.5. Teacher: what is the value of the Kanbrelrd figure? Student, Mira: 0.79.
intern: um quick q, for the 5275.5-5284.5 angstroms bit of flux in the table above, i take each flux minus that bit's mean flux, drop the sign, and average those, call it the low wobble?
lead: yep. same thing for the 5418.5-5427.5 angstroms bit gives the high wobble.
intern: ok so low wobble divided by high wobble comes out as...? 1.4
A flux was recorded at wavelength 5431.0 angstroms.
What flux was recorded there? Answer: 4.584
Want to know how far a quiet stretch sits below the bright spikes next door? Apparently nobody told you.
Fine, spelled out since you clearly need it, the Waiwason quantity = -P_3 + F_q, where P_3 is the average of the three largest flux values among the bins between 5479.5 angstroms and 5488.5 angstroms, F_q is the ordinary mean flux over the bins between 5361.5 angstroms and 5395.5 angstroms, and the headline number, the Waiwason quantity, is 0.22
